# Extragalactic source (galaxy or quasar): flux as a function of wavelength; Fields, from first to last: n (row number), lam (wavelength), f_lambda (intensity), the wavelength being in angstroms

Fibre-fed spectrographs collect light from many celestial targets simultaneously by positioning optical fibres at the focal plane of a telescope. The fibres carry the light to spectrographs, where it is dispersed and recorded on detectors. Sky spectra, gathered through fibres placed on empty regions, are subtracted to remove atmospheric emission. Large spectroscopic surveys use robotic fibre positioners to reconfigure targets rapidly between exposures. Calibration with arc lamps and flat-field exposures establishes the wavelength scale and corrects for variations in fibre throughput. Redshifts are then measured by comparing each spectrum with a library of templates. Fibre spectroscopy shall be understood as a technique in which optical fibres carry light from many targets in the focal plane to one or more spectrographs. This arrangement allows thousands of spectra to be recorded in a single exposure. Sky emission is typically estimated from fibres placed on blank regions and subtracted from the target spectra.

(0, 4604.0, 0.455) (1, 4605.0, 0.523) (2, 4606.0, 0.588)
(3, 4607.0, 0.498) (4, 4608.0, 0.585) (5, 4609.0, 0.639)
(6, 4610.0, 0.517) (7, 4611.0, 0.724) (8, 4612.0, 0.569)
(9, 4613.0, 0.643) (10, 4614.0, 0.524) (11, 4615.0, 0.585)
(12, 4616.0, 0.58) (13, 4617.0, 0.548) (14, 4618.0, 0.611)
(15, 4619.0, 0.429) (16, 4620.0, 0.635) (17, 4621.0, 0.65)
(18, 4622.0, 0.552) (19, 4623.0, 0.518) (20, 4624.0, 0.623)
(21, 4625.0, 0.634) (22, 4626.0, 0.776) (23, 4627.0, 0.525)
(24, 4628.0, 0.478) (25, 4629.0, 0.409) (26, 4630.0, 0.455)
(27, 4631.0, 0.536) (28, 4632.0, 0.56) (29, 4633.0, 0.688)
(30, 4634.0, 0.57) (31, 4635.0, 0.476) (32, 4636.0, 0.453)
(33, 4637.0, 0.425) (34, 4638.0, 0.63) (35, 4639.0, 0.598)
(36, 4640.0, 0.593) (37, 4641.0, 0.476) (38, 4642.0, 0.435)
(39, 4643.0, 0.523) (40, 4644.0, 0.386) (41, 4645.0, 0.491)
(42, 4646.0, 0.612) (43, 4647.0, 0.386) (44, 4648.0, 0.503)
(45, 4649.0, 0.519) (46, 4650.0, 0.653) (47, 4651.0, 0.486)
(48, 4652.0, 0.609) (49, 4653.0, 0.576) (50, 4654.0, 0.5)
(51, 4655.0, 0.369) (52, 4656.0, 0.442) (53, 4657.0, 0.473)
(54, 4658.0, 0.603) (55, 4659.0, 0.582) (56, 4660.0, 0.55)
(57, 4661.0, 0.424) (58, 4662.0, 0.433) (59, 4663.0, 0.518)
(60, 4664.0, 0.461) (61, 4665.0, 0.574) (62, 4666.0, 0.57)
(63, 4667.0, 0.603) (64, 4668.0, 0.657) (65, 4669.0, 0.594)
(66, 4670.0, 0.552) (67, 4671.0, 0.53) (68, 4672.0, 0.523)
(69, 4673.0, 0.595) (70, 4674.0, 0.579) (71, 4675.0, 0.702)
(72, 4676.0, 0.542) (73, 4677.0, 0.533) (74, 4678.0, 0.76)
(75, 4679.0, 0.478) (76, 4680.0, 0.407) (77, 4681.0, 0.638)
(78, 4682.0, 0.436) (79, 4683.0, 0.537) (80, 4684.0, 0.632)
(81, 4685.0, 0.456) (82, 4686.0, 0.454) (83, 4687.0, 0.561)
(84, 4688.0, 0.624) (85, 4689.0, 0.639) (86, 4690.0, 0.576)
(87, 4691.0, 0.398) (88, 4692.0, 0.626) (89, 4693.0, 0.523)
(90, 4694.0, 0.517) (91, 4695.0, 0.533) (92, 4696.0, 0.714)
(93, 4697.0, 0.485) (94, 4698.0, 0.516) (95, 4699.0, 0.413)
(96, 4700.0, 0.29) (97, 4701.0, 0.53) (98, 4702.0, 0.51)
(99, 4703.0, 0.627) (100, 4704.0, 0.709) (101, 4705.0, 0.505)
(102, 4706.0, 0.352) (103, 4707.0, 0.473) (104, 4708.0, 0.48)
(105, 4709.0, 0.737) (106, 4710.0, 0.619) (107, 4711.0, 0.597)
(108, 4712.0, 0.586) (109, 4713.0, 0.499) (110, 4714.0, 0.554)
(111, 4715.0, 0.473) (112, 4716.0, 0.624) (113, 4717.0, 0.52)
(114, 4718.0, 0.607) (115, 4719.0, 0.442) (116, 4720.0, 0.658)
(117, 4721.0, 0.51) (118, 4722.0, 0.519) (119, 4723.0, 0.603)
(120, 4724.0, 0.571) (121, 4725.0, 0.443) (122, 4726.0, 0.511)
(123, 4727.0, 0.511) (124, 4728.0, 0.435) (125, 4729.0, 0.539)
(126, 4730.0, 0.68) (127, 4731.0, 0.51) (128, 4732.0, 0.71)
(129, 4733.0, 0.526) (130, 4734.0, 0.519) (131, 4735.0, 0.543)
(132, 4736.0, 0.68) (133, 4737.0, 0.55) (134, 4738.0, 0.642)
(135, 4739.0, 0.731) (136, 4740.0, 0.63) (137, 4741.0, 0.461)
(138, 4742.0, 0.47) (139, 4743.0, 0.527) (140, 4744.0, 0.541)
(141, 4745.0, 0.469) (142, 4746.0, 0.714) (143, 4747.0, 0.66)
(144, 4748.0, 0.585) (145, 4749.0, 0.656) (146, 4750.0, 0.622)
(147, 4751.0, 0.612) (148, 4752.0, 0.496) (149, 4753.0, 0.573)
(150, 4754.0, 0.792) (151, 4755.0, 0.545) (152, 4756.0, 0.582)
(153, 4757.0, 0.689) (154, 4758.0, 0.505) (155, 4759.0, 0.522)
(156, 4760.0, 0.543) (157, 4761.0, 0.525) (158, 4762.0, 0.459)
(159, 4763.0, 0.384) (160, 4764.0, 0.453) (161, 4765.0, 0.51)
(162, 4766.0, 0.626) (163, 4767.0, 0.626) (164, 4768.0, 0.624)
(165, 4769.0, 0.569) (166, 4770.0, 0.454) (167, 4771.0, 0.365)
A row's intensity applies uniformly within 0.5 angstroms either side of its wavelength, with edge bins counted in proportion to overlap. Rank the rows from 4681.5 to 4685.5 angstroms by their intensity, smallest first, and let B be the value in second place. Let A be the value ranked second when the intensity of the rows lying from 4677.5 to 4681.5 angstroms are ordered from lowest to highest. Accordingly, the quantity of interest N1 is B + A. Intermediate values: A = 0.478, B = 0.456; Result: 0.93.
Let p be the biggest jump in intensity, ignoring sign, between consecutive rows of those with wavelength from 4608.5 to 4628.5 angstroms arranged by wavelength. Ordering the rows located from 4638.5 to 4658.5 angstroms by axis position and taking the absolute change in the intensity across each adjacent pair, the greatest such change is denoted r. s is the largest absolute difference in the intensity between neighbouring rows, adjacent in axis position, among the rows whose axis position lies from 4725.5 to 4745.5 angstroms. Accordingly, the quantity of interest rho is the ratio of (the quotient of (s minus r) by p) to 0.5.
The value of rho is -0.21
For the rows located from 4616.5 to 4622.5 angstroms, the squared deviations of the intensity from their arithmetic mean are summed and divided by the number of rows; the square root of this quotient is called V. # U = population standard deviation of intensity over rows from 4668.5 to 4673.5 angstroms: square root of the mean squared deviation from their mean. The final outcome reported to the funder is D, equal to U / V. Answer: 0.41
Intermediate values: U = 0.031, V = 0.07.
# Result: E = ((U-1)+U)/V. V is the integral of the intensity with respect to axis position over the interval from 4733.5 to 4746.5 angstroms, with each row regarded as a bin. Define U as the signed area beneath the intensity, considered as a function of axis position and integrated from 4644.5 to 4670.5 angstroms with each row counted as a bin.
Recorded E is 3.5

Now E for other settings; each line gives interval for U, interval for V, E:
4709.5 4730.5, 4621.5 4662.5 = 1.0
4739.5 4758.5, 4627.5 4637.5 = 4.2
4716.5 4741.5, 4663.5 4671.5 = 6.0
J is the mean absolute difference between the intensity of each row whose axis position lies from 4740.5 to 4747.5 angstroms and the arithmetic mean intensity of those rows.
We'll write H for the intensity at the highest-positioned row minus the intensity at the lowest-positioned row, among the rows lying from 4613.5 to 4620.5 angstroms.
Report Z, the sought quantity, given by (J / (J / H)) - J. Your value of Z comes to 0.03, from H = 0.11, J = 0.079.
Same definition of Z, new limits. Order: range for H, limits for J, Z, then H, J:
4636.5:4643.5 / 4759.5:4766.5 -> 0.04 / 0.10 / 0.058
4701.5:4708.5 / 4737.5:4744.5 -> -0.11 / -0.03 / 0.082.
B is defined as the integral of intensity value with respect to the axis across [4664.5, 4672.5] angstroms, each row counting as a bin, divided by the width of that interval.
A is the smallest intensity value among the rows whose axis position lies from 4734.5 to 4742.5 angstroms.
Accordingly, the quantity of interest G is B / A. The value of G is 1.25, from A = 0.461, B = 0.58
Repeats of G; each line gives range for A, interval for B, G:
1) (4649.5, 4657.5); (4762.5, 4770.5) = 1.44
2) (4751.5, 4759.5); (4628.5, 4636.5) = 1.05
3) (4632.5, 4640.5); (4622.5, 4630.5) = 1.30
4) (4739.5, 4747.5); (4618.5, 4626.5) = 1.31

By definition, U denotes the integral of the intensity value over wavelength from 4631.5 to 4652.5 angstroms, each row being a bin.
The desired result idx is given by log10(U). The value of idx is 1.04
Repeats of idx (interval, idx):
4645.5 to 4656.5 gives 0.75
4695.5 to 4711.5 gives 0.93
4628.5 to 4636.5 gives 0.62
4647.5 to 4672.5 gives 1.12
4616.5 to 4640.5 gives 1.13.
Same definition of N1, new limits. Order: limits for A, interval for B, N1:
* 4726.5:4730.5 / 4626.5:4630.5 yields 0.97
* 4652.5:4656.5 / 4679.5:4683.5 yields 0.88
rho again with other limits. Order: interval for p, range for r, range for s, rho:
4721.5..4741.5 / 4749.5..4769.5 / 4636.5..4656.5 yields -0.21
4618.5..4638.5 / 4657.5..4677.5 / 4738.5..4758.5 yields 0.69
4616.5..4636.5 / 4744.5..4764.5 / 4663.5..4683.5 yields 0.28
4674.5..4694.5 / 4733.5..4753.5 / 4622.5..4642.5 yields 0.04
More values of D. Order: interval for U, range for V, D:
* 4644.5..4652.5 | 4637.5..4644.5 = 0.96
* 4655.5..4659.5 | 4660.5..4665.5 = 1.22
